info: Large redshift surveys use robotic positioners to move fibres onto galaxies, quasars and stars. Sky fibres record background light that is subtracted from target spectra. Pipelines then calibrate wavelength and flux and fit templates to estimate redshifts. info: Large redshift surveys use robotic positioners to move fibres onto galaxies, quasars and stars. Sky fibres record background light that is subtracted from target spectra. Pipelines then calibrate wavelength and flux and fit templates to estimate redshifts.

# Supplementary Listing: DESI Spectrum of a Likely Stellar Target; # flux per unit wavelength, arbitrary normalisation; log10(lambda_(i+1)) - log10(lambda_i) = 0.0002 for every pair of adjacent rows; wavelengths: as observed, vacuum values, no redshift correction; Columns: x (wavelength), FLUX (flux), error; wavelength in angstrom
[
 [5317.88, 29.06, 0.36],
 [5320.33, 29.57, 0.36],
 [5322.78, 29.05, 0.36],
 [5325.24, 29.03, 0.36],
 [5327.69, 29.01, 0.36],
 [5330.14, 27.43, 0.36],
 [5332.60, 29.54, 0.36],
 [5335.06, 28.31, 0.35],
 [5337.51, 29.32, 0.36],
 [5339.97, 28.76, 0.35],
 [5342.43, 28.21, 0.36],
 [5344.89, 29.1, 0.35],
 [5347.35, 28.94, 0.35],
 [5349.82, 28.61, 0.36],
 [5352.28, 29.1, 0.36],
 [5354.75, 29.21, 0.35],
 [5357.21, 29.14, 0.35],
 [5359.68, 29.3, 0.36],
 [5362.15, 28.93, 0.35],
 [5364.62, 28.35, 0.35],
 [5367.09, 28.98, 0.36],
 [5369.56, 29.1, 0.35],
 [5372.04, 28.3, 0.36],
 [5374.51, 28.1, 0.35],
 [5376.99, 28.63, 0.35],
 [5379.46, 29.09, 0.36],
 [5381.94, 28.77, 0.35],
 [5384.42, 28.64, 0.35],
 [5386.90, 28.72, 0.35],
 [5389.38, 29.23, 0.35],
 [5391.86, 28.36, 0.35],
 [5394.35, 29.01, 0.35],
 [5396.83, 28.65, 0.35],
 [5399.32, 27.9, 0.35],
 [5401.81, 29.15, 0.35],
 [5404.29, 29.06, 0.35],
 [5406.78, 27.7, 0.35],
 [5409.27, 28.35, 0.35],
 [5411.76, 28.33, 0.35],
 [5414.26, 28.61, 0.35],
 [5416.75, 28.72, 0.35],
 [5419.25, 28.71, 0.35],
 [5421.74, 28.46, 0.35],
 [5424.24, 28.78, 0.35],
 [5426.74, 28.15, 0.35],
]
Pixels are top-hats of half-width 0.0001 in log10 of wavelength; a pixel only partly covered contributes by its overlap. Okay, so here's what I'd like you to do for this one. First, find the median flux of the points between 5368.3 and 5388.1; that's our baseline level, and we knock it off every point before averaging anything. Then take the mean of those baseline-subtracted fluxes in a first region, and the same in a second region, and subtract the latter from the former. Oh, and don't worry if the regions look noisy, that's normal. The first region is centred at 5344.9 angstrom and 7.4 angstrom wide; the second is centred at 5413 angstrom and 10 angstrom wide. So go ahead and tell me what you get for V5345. 0.25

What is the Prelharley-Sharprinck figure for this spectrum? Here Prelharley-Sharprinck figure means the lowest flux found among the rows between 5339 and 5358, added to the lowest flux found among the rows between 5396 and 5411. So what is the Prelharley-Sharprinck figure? 55.9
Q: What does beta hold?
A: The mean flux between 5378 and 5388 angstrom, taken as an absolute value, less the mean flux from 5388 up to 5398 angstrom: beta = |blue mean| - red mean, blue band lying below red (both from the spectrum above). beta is -0.01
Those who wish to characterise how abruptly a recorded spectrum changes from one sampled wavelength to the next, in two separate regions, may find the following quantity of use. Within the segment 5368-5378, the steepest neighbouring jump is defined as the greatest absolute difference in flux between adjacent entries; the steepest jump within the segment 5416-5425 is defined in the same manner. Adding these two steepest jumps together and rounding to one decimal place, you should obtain 1.1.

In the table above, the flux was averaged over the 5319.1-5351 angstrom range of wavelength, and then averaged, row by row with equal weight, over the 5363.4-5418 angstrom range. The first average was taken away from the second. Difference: -0.21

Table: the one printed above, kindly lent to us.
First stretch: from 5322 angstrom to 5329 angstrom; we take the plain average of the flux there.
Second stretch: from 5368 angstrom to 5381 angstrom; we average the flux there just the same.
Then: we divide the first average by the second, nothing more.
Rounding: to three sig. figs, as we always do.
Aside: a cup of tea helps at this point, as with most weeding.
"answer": 1.01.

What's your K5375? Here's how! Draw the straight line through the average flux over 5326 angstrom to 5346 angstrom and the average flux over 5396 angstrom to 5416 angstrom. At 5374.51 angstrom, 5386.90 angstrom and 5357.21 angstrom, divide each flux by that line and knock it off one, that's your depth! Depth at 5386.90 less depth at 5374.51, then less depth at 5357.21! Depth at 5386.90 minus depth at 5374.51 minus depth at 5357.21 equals -0.01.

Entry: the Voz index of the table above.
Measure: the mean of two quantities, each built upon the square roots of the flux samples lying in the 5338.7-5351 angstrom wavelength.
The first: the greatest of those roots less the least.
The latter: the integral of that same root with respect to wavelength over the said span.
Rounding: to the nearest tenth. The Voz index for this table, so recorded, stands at 33.0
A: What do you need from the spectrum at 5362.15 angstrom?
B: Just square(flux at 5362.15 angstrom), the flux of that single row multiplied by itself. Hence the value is 837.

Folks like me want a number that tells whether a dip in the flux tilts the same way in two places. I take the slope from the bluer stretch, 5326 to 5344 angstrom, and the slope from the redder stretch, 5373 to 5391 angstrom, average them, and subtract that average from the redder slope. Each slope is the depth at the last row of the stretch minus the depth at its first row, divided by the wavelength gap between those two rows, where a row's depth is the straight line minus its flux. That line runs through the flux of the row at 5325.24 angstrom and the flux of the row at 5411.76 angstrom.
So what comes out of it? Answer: -0.065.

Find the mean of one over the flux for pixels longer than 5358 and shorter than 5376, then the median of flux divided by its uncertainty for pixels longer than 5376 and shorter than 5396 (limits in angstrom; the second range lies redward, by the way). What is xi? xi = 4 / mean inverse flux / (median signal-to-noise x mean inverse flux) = 40.3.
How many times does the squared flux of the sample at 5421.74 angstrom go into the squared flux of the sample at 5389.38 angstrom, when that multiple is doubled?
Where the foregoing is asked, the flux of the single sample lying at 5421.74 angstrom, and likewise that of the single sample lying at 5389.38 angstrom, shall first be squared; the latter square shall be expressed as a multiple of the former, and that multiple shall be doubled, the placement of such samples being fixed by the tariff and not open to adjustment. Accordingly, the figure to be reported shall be 2.11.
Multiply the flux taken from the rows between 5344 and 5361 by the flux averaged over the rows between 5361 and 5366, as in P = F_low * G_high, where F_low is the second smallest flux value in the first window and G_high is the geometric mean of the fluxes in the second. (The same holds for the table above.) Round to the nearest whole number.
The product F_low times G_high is 829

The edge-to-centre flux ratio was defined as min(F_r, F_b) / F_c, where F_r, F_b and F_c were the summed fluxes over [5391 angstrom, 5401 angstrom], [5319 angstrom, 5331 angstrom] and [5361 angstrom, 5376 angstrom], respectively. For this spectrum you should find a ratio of 0.7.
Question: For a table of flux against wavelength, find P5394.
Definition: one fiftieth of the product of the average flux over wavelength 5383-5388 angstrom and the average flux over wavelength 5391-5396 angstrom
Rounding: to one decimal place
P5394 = 16.5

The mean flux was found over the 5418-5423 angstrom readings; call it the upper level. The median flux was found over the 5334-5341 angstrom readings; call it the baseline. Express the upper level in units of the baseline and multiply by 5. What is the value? 4.97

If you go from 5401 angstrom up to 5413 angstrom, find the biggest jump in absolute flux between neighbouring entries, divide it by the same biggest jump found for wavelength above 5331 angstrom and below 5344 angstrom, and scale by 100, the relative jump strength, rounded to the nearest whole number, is 111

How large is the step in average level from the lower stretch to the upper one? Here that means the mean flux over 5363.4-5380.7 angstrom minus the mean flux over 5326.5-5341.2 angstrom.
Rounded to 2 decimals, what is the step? -0.08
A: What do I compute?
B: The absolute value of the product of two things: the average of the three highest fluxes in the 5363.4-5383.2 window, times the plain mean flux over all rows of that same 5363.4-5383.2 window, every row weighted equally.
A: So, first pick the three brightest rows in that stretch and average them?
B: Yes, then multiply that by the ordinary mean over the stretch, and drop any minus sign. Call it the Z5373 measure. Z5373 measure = 833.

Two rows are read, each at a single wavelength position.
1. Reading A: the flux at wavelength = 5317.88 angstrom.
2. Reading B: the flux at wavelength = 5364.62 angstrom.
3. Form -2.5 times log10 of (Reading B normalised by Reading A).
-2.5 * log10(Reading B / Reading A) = 0.027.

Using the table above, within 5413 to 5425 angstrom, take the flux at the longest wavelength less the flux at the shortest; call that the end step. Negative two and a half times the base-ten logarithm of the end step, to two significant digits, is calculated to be 1.9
